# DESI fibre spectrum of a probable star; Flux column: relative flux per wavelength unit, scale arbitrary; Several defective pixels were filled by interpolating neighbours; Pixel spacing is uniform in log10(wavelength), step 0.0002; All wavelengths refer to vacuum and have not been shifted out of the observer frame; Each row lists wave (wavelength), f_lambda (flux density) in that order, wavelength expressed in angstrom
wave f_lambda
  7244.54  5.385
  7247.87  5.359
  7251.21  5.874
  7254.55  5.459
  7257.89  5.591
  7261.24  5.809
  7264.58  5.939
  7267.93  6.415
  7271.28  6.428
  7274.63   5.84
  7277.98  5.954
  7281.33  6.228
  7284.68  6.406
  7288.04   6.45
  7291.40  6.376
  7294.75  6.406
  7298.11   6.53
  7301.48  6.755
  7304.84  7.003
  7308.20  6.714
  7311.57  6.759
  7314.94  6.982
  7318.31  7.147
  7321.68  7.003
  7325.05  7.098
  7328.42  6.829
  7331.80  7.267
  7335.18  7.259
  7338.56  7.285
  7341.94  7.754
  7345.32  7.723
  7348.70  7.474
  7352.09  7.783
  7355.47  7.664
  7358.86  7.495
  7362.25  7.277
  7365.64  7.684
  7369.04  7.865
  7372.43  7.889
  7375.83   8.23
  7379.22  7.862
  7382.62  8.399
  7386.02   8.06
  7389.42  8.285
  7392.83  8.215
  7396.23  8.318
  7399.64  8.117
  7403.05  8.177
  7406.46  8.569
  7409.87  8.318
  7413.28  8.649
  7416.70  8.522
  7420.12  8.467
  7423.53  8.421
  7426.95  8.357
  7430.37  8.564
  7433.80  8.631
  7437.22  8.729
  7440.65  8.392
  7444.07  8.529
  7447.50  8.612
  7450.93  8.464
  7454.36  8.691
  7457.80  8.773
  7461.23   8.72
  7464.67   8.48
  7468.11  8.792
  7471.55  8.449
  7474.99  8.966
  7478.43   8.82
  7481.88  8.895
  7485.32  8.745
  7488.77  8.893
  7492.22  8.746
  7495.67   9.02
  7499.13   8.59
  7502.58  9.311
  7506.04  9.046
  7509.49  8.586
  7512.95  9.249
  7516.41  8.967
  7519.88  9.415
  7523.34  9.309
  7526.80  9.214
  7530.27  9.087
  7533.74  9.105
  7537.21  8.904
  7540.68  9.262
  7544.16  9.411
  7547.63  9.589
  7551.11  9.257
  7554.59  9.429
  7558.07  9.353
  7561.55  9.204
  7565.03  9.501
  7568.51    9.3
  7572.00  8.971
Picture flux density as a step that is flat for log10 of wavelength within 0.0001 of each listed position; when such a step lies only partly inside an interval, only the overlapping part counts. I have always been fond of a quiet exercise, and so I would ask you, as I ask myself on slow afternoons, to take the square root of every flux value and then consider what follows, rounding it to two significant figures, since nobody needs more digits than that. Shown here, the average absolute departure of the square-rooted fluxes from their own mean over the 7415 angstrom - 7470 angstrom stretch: 0.020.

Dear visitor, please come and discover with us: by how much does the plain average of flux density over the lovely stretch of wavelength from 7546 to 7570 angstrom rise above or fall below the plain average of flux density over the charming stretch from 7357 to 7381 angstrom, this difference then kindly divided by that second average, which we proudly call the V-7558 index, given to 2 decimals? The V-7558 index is 0.21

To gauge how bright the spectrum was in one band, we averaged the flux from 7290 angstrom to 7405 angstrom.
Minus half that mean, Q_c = -3.73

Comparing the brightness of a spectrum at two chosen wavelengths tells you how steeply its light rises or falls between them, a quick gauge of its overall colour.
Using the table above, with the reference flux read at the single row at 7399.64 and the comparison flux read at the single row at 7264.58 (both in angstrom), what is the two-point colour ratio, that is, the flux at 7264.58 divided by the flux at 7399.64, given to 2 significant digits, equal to 0.73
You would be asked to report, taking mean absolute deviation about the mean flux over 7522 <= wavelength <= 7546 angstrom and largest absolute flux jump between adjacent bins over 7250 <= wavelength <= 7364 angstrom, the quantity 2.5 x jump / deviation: 11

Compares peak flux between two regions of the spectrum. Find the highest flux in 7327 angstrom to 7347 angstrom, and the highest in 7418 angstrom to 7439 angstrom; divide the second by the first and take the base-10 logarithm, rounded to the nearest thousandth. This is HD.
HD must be 0.051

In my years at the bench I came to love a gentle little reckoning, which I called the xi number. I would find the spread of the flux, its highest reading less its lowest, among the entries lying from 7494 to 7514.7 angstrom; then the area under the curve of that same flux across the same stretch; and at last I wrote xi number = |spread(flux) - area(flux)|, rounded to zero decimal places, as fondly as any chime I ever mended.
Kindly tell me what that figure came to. 185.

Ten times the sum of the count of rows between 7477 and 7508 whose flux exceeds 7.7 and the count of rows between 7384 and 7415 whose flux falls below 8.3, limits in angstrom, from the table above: 140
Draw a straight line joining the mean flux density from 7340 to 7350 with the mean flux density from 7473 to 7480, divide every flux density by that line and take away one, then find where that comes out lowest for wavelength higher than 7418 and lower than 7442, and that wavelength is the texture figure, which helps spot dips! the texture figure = 7440.65 angstrom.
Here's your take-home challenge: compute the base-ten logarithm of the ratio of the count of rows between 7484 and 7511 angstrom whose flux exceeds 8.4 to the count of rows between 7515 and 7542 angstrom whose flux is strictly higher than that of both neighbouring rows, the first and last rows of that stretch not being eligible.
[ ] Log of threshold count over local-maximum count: 0.60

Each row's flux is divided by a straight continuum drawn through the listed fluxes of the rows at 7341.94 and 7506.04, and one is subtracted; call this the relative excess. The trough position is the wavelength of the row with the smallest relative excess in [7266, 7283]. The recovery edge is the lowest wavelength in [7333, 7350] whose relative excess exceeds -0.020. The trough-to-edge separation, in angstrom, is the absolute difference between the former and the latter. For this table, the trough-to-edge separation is 67.3 angstrom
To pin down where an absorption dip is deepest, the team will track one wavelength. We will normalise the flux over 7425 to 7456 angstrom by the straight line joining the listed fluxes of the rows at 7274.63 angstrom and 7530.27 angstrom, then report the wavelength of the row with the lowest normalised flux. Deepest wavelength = 7450.93 angstrom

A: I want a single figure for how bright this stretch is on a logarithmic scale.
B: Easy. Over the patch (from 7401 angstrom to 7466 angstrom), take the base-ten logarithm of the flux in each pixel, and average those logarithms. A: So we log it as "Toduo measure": 0.931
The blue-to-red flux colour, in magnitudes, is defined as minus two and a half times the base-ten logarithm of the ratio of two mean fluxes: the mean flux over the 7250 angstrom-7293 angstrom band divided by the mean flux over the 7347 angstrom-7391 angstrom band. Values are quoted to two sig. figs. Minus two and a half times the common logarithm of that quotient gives 0.28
